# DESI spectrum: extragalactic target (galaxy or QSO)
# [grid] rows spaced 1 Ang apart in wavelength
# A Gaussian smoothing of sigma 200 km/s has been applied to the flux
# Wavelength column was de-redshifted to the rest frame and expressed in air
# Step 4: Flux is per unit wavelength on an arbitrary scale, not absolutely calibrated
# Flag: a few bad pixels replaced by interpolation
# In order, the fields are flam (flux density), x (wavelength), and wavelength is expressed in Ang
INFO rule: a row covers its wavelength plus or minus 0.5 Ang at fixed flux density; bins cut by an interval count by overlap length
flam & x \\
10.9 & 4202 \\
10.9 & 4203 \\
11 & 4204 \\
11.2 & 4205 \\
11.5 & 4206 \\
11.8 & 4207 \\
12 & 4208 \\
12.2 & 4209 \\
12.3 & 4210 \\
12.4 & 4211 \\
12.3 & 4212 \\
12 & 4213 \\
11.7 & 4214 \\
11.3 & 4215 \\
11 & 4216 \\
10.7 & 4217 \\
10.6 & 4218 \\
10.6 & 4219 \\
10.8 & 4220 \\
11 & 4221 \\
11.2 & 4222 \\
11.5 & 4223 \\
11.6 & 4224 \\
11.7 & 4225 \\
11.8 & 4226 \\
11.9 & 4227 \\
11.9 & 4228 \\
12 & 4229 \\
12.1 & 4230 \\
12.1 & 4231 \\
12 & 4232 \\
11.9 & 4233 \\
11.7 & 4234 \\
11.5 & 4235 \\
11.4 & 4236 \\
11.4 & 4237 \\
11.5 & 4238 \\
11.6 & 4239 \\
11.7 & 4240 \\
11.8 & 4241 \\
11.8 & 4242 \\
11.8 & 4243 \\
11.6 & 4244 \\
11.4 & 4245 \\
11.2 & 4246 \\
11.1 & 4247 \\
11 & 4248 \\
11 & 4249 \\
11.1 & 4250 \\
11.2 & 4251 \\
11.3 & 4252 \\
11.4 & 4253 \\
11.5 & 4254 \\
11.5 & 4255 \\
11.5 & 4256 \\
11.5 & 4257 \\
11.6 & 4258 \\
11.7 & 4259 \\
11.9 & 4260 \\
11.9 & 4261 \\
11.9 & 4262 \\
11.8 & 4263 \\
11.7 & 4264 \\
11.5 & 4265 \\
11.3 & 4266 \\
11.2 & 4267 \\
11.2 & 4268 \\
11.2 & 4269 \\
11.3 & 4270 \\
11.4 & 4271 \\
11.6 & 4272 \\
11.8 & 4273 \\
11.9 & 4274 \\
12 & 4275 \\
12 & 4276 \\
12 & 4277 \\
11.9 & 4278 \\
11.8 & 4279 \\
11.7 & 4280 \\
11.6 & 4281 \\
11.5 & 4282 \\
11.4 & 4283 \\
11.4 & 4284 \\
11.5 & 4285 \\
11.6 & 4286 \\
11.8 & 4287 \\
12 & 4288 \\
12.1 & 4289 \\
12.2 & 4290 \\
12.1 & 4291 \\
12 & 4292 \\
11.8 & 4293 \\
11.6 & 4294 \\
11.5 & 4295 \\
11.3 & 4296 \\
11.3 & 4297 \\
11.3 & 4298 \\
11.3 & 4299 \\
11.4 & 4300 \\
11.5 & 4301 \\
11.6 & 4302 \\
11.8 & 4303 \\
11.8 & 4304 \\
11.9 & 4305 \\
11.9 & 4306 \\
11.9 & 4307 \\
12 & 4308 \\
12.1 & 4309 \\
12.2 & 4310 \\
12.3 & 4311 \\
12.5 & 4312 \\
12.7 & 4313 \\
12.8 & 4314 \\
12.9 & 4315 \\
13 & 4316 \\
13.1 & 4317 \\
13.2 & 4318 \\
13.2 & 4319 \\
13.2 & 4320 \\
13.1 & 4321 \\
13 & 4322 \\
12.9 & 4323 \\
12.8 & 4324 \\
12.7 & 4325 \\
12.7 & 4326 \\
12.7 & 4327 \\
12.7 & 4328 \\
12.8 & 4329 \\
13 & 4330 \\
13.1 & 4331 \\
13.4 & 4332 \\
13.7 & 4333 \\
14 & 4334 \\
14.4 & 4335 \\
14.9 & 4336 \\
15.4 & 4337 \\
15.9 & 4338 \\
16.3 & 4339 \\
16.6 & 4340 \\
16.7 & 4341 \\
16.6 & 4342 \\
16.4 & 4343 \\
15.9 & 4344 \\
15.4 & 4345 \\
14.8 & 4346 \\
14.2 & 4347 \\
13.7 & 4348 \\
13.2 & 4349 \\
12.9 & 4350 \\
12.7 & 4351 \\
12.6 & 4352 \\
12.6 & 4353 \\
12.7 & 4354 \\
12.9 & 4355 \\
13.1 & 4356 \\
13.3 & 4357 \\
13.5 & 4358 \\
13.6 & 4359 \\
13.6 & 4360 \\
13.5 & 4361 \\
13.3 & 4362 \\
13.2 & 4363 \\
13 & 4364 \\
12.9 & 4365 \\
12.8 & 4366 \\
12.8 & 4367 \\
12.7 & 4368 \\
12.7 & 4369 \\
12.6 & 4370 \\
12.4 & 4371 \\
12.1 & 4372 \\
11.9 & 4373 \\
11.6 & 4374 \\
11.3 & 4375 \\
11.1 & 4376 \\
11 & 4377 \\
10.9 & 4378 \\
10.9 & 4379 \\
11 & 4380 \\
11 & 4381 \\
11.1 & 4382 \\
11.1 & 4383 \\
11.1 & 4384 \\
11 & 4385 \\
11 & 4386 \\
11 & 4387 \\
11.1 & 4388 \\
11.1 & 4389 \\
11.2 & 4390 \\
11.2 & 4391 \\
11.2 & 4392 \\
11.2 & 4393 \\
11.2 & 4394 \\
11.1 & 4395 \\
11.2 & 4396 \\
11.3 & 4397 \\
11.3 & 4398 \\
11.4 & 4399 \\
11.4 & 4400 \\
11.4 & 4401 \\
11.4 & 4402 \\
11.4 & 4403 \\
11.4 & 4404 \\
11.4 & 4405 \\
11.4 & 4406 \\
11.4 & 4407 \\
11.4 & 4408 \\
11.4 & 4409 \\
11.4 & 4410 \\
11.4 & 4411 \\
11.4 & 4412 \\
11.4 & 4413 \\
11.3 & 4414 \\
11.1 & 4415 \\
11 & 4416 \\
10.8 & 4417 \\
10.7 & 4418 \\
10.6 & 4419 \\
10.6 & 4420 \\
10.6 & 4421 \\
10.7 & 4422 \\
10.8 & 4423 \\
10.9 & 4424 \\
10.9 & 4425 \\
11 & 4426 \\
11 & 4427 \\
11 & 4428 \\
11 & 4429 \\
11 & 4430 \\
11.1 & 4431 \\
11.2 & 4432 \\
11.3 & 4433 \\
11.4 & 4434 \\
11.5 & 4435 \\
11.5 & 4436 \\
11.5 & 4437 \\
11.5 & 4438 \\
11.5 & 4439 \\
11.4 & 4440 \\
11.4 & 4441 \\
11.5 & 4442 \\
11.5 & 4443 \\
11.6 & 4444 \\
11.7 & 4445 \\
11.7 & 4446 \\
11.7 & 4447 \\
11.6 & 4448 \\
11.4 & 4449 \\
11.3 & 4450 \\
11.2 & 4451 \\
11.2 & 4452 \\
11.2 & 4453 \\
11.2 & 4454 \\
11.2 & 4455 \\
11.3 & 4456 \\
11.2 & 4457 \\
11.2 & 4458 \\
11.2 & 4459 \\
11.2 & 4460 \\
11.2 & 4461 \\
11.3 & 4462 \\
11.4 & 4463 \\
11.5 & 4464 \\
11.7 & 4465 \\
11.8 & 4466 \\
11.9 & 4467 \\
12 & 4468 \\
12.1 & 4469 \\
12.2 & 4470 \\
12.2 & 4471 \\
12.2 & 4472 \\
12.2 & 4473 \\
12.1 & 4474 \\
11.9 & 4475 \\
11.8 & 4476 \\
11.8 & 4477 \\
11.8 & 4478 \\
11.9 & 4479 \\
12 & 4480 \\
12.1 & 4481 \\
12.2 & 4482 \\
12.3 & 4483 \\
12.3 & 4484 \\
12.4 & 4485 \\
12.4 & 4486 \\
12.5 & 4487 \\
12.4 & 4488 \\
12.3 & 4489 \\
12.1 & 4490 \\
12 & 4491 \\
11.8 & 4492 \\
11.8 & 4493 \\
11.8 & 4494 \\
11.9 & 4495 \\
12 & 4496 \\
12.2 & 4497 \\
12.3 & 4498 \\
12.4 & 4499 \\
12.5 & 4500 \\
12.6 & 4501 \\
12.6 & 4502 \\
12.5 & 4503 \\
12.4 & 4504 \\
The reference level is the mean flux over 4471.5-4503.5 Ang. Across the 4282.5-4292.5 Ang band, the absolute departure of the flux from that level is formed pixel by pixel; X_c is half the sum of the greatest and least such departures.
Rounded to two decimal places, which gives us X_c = 0.40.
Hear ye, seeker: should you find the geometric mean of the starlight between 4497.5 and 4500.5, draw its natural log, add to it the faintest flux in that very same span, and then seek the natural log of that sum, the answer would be 2.70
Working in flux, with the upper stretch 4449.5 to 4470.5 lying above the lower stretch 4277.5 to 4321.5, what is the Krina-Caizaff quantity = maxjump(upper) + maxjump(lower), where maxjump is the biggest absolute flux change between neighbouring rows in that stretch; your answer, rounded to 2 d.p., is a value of 0.40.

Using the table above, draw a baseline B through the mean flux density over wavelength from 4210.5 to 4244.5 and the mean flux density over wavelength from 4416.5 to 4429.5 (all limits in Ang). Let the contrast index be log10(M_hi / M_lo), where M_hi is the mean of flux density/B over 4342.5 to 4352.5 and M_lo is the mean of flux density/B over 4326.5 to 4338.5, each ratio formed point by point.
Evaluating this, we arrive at 0.01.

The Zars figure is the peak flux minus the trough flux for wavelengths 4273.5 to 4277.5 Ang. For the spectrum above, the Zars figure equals 0.1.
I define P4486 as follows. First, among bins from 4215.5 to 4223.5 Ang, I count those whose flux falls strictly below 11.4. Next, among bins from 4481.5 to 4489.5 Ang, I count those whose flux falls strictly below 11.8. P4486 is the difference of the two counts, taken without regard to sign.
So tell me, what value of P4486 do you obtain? 7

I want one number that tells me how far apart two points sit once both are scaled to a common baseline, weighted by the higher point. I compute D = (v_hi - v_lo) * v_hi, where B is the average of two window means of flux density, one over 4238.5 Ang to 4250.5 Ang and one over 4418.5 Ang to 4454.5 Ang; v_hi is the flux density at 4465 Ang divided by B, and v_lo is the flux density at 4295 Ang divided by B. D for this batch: 0.018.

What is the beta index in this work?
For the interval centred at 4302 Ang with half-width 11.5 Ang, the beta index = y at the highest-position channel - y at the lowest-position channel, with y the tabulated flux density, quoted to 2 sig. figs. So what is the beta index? 0.60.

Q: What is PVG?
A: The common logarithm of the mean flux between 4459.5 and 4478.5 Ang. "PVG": 1.07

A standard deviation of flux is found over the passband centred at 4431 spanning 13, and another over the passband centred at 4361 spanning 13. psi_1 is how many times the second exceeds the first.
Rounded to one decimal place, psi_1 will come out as 1.3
